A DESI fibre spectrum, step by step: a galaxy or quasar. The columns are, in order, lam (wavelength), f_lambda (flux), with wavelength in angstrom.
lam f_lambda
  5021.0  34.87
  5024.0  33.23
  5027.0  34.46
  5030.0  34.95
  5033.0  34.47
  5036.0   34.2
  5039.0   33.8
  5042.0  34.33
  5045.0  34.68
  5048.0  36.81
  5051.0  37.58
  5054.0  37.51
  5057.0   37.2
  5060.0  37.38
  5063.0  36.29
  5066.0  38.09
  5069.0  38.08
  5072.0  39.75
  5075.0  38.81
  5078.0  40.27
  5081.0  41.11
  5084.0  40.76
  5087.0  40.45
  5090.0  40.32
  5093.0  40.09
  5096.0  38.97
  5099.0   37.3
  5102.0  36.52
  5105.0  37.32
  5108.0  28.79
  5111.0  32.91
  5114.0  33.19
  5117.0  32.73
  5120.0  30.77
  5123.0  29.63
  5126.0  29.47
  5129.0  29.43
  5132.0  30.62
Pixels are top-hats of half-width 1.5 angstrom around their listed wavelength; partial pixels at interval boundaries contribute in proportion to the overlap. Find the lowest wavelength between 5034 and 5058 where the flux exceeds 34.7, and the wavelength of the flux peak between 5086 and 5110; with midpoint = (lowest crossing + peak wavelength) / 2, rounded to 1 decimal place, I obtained 5067.5 angstrom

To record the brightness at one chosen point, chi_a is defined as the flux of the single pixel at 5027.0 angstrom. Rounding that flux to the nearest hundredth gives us 34.46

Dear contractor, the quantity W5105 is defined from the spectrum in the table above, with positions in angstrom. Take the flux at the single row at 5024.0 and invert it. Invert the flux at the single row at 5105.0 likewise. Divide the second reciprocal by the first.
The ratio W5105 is 0.89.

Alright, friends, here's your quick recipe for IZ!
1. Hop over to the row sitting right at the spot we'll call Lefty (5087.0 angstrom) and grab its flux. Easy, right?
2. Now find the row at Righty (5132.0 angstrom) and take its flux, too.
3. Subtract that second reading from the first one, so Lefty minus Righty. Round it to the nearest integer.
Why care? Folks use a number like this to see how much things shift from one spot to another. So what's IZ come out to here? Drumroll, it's 10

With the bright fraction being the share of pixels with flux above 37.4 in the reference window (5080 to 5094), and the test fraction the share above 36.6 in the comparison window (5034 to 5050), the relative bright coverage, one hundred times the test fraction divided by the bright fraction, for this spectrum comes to 20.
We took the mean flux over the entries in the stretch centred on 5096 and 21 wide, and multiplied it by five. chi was 194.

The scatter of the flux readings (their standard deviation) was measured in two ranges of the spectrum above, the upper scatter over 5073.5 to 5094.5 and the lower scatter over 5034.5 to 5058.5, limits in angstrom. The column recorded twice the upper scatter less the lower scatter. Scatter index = -0.2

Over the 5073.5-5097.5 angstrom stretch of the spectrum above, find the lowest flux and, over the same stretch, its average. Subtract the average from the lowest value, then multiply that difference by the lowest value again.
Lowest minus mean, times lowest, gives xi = -50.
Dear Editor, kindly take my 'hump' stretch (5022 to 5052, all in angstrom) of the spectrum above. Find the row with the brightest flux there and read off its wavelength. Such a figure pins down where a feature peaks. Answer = 5051.0 angstrom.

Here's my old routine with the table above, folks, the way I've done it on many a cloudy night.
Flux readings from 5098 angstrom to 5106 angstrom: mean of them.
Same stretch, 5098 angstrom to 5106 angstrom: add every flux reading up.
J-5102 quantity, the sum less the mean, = 74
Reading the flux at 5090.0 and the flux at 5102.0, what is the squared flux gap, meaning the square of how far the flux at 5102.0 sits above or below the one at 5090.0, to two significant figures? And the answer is 14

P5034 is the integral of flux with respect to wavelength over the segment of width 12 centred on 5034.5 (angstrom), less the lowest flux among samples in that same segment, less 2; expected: 376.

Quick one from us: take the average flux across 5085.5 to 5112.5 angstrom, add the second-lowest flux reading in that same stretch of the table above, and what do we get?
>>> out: 70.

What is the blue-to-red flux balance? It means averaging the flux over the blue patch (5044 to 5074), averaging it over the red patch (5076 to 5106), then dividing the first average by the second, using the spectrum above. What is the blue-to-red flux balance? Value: 0.95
